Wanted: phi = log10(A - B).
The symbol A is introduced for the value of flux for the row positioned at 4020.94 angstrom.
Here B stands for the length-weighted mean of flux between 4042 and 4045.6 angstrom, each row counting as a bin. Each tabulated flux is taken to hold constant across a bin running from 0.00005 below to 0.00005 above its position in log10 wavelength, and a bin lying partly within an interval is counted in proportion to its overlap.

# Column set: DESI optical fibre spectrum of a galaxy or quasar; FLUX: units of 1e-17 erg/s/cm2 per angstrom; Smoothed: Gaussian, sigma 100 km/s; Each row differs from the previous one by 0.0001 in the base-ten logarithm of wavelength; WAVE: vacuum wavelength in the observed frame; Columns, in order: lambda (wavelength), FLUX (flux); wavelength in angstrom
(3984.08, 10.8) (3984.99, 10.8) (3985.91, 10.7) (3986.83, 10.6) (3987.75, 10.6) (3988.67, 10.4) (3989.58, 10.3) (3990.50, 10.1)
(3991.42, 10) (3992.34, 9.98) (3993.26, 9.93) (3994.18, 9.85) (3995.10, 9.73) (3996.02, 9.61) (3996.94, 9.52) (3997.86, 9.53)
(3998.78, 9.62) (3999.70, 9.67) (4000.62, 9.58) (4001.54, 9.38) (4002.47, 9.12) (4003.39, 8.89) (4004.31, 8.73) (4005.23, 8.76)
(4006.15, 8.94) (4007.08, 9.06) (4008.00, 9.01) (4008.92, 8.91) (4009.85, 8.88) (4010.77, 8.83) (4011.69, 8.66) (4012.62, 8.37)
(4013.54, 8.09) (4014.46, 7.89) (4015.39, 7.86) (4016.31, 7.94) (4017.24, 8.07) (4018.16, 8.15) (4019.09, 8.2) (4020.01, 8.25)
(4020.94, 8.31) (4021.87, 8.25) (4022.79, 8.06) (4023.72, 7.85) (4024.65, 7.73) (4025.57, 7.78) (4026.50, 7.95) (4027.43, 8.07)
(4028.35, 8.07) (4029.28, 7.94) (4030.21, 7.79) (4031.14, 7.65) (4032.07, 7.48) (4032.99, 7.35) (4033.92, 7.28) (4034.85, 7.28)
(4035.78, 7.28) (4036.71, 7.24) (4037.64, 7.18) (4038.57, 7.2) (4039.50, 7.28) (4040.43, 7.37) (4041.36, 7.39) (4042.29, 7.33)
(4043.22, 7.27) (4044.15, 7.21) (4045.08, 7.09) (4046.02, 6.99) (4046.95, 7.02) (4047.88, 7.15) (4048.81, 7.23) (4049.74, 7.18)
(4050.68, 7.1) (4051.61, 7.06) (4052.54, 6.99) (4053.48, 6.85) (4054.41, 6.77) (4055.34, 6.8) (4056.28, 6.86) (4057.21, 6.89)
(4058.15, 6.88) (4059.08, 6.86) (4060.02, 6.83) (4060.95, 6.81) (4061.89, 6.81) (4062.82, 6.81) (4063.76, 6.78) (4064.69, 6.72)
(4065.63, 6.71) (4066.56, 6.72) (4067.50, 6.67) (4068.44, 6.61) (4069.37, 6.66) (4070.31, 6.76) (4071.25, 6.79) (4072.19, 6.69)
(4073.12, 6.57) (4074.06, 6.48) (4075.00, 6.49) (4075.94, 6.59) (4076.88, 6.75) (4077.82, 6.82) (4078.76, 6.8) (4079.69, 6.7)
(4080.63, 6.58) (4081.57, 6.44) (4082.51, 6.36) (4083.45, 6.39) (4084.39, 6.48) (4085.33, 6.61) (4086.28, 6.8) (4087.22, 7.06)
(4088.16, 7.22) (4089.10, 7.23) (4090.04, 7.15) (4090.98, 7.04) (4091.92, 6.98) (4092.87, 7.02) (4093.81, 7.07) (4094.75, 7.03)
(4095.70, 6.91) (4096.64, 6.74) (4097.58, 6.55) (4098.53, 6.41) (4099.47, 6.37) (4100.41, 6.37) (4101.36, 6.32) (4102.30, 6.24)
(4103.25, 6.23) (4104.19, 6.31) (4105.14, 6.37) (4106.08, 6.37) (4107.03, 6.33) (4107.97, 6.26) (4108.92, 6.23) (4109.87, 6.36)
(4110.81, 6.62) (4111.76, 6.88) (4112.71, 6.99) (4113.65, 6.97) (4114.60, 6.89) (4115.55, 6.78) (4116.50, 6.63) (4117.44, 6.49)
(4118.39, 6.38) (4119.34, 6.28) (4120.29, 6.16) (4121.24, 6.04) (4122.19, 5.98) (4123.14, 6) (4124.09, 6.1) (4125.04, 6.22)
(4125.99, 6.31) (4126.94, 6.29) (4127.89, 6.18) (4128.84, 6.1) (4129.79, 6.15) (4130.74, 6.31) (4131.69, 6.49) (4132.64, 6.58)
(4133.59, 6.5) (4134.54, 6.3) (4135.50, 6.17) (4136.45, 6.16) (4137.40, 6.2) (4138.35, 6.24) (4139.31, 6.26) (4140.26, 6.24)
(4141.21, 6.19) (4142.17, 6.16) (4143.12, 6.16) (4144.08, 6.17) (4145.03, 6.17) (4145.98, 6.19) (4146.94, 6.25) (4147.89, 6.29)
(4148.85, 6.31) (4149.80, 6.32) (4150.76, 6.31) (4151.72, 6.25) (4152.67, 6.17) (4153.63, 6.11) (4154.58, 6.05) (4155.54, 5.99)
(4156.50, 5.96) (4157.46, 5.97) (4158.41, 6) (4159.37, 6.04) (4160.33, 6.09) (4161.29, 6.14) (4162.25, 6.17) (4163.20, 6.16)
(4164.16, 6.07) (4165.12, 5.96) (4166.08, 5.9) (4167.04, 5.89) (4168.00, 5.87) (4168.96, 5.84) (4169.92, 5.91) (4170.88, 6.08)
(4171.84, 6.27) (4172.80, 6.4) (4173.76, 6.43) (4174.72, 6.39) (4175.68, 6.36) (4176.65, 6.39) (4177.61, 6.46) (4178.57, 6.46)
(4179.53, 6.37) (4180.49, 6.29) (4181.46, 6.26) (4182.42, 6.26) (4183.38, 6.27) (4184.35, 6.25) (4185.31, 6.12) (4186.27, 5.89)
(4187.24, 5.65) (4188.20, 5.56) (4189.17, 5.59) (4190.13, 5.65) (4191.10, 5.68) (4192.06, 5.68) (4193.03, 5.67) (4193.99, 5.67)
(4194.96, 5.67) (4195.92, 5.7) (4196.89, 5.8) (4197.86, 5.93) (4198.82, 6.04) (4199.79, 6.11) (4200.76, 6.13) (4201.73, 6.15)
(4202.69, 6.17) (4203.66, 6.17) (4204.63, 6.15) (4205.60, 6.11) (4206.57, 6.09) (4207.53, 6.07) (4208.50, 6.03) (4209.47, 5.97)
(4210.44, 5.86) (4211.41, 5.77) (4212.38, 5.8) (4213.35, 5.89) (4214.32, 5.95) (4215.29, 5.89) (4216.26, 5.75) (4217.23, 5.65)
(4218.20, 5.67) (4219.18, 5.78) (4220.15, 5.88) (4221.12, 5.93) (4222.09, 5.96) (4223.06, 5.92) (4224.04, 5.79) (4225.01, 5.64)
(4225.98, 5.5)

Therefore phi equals 0.04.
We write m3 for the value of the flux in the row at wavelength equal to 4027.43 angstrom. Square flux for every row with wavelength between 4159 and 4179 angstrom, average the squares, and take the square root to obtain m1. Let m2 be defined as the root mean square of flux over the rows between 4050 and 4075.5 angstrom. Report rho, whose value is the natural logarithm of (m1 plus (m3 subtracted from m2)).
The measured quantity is 1.58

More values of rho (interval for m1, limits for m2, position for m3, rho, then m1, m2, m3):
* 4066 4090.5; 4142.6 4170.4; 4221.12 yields 1.93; 6.7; 6.1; 5.93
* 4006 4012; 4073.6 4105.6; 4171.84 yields 2.23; 8.9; 6.7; 6.27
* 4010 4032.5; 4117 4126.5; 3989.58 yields 1.38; 8.1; 6.2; 10.3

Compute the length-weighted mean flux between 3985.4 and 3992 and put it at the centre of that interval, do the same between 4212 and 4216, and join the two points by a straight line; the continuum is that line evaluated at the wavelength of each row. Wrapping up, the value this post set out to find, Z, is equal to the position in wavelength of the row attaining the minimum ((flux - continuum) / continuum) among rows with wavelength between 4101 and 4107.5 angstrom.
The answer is 4102.30 angstrom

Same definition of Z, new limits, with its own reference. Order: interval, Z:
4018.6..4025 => 4024.65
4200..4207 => 4200.76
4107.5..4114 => 4108.92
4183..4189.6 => 4188.20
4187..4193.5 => 4188.20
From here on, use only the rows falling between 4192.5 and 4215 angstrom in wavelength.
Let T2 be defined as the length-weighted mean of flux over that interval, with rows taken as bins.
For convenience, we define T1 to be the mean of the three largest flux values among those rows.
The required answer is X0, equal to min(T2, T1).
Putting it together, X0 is 5.95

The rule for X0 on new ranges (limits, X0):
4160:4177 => 6.13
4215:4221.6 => 5.79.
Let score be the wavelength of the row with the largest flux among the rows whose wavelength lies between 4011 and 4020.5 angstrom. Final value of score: 4011.69 angstrom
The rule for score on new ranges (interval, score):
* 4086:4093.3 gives 4089.10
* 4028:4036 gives 4028.35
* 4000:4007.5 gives 4000.62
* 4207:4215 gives 4207.53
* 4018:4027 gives 4020.94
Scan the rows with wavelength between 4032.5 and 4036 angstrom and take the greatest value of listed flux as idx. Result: 7.35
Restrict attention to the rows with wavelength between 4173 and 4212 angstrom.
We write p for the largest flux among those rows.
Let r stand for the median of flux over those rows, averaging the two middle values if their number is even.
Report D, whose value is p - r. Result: 0.36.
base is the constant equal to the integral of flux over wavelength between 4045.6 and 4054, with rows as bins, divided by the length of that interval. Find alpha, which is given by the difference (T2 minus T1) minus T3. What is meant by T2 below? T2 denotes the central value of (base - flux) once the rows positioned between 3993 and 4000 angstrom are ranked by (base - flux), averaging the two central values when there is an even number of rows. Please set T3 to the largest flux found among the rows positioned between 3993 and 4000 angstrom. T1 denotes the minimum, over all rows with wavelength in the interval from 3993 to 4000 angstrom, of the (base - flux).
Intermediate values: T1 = -2.87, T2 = -2.6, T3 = 9.93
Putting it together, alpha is -9.6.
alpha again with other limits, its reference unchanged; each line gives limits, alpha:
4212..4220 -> -5.8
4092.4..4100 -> -6.8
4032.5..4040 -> -7.3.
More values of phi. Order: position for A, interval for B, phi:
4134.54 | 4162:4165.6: -0.69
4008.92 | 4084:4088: 0.33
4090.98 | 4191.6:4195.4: 0.14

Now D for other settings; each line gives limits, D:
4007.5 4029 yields 0.92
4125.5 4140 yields 0.32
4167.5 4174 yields 0.35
